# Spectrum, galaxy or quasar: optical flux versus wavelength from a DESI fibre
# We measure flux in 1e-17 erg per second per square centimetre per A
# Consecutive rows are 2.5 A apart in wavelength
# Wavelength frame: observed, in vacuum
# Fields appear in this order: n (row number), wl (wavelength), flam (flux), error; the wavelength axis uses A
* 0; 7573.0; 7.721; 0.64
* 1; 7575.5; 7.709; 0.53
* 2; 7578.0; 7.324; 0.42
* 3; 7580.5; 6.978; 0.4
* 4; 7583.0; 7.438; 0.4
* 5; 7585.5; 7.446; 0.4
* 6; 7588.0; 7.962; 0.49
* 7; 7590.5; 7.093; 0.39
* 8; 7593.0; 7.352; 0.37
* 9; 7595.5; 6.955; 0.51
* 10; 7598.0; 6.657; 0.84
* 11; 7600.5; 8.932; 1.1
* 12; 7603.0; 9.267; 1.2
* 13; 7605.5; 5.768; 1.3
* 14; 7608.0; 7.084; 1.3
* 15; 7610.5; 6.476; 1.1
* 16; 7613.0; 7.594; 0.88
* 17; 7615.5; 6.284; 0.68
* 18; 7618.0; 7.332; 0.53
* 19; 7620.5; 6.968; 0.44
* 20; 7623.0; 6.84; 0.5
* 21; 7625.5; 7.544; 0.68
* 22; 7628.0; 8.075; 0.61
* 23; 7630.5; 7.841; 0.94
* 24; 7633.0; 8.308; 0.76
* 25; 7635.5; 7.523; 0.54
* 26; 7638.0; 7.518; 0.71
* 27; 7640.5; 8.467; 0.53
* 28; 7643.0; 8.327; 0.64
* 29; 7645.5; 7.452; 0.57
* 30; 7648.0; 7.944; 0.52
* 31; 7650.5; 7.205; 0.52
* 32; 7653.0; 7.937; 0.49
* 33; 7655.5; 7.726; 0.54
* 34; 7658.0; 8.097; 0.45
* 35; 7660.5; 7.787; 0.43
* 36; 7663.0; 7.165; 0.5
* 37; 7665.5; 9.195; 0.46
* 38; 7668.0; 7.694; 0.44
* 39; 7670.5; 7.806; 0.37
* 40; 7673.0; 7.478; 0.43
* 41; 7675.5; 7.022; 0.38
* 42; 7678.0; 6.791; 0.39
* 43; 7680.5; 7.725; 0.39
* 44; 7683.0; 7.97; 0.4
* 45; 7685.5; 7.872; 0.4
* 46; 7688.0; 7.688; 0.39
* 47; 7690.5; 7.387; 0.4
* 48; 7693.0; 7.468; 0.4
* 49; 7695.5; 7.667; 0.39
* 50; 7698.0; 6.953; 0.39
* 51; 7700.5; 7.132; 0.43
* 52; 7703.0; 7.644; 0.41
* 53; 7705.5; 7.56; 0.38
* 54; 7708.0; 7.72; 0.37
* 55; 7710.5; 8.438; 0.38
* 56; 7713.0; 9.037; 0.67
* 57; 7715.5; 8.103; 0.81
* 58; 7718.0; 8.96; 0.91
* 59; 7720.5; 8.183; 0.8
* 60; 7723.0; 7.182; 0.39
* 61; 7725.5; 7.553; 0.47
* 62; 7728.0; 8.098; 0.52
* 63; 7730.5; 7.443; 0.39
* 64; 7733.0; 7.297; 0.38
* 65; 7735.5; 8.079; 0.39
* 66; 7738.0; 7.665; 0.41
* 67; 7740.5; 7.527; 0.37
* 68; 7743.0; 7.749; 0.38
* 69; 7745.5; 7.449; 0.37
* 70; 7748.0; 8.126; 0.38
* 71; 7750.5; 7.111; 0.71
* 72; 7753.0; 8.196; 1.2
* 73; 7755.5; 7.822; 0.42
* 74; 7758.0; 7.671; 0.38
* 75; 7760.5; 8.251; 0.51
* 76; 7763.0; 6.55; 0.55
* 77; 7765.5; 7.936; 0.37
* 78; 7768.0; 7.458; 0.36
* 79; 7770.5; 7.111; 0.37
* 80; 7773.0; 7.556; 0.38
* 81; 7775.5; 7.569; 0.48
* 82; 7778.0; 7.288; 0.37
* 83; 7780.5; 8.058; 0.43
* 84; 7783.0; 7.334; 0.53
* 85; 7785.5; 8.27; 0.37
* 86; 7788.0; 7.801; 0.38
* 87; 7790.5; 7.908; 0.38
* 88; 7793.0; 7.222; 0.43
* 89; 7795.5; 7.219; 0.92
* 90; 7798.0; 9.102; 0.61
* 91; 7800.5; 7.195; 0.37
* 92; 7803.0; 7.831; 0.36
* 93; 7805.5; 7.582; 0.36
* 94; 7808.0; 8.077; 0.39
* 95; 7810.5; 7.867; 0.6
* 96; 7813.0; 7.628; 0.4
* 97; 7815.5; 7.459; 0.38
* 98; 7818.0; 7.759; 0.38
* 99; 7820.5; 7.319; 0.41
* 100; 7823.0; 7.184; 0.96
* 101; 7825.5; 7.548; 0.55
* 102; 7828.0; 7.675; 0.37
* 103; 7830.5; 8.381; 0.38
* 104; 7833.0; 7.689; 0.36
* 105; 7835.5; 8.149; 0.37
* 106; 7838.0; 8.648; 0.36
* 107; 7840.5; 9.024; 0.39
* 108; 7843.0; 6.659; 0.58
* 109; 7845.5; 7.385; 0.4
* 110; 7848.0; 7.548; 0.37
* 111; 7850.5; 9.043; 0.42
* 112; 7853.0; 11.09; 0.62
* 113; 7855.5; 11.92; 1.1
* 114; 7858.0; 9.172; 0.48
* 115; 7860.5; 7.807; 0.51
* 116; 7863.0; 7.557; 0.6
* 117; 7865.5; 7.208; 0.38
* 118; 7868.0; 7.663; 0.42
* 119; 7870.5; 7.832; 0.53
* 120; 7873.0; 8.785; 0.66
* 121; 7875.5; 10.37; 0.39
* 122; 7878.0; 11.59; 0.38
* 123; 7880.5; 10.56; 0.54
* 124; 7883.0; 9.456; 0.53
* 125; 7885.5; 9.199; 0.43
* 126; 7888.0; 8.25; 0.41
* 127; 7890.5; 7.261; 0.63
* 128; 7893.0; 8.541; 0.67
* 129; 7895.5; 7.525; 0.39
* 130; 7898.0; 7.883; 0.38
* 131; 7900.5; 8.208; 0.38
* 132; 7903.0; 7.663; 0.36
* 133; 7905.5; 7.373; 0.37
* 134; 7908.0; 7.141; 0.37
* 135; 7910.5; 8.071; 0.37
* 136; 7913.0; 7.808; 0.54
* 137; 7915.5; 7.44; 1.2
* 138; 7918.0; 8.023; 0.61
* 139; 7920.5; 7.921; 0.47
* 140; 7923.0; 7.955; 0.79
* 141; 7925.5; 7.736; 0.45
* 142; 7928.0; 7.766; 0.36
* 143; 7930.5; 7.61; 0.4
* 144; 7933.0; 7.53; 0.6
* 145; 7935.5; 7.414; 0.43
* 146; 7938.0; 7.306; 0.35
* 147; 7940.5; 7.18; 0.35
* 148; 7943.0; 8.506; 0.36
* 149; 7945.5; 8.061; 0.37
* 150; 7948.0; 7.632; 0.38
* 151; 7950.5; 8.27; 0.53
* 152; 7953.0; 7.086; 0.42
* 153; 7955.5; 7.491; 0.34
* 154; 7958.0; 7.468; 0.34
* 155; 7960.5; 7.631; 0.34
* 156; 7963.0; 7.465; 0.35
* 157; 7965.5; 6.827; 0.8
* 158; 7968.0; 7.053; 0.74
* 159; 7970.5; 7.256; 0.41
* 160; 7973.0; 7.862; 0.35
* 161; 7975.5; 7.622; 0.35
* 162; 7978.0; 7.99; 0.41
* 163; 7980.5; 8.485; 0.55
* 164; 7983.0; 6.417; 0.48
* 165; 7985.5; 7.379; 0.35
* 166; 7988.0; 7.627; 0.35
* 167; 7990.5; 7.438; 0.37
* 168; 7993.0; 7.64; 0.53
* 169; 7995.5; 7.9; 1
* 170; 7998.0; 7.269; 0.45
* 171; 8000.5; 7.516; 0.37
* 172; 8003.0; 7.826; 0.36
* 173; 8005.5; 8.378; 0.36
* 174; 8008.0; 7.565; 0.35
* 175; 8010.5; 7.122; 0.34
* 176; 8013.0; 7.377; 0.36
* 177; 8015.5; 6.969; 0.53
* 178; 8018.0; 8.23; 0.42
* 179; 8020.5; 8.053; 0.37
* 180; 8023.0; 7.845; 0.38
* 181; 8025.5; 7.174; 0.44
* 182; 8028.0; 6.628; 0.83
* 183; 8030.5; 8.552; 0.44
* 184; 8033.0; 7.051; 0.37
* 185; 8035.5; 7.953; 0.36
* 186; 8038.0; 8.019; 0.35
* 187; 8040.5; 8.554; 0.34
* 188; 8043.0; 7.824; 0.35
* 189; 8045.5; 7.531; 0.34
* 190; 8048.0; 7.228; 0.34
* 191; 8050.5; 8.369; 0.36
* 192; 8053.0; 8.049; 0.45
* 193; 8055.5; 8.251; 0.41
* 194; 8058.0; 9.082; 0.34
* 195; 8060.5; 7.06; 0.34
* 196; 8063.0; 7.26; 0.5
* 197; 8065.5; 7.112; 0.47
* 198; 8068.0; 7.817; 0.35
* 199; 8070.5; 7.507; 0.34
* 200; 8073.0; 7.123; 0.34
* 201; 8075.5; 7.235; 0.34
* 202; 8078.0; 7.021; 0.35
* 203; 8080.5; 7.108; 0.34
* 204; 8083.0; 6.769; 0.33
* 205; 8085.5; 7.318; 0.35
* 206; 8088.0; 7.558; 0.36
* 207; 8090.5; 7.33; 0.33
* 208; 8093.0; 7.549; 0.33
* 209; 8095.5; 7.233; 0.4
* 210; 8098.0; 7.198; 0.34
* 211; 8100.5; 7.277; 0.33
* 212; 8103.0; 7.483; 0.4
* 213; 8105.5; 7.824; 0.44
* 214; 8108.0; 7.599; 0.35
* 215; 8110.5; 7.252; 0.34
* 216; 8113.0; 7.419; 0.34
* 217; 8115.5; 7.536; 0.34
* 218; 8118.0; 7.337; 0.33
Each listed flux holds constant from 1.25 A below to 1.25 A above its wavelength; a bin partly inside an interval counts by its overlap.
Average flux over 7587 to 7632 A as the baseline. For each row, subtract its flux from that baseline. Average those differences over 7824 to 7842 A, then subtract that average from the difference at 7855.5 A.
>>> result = -3.8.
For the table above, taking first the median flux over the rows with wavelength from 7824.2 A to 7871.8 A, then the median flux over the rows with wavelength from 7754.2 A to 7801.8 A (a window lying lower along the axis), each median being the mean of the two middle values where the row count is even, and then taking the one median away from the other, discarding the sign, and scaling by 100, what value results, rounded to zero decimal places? 24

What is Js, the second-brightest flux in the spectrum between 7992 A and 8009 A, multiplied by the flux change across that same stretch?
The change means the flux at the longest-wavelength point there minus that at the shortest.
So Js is -0.6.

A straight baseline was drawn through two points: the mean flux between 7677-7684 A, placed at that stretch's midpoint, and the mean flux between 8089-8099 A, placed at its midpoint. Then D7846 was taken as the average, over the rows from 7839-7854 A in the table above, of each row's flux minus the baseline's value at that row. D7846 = 1.0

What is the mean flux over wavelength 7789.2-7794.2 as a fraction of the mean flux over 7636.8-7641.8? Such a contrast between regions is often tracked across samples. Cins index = 0.95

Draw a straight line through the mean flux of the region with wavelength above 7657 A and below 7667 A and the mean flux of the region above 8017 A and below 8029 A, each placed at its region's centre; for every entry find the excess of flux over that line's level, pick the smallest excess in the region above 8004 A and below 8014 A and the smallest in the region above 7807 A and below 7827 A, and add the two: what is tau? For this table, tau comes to -1.1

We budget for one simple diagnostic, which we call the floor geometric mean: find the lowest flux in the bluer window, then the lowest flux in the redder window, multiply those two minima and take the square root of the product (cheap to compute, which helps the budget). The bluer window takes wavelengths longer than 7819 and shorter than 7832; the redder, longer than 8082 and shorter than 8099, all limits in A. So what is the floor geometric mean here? 7.0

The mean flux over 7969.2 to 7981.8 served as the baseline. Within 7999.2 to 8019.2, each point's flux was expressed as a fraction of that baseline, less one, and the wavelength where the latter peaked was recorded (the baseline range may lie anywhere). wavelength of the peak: 8005.5 A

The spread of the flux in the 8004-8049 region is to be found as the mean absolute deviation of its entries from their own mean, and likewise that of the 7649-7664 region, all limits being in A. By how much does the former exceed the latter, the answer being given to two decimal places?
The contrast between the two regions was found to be 0.17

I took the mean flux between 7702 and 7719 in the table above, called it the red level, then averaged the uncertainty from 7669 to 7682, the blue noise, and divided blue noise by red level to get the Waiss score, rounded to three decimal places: 0.048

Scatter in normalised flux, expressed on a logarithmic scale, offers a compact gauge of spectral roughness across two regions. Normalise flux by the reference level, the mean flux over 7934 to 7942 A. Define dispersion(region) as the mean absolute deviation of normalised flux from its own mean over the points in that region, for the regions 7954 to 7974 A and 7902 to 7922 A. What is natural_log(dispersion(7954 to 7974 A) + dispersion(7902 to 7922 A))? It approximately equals -2.6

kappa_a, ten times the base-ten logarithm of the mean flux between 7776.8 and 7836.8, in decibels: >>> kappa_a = 8.88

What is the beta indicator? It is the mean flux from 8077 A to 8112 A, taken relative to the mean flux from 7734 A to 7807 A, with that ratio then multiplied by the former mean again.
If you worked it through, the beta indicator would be 7.0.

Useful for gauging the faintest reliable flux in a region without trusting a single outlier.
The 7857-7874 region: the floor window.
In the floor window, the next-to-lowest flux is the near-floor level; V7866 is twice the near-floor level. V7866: 15.1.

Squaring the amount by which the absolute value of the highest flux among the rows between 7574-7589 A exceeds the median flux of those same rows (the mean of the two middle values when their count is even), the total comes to 0.3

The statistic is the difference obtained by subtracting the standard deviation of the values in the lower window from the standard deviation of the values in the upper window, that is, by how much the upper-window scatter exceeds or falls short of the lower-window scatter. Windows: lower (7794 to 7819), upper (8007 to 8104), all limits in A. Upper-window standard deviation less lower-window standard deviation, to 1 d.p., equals 0.0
